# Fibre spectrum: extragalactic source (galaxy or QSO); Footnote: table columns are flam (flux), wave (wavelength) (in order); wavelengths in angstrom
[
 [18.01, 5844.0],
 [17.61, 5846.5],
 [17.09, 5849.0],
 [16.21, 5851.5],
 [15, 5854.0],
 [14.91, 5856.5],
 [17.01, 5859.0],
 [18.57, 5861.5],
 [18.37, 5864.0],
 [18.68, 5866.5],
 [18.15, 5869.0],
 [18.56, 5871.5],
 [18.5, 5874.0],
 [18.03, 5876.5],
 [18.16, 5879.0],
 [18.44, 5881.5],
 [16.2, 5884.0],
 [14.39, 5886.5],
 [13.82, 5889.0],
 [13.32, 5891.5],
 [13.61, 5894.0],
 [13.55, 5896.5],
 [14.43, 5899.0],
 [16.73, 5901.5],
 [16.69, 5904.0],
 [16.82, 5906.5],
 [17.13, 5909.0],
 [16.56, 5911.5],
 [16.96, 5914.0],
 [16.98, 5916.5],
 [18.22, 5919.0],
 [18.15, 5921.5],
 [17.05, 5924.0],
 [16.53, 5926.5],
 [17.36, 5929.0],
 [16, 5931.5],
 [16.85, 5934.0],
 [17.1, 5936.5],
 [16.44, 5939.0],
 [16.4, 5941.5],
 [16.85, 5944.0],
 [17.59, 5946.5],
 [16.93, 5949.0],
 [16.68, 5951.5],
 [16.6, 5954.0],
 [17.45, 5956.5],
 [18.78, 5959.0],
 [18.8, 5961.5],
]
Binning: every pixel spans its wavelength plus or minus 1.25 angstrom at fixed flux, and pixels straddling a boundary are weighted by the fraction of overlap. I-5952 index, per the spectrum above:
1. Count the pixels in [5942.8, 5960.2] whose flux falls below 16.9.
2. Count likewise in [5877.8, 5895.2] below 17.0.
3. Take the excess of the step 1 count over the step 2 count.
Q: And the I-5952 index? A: -2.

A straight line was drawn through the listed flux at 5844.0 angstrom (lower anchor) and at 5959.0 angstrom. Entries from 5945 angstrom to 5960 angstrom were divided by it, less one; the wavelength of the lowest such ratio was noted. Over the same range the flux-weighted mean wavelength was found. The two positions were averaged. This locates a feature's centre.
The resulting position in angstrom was 5953.4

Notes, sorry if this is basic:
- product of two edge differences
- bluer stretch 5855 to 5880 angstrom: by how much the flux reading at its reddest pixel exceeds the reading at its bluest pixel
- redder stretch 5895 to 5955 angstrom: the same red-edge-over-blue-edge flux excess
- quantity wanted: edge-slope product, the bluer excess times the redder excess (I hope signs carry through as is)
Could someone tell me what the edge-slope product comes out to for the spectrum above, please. 9.9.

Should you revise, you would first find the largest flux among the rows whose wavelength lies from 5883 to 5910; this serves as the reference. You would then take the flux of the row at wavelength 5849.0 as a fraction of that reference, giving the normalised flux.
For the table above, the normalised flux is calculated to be 1.00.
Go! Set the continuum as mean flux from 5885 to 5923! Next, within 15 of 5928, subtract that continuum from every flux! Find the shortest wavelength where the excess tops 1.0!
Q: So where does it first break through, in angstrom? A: 5914.0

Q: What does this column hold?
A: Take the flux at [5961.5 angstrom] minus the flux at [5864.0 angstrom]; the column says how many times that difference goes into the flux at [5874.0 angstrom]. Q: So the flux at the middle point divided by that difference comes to 43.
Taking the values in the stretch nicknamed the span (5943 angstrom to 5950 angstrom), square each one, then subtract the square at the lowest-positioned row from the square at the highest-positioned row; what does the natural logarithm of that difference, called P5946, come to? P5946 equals 0.99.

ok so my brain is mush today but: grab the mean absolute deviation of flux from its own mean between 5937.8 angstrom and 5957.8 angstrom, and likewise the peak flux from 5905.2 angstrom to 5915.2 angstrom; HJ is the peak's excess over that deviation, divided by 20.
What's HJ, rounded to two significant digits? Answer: 0.84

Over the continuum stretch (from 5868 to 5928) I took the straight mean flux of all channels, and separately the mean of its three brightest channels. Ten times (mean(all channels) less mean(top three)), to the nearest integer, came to -20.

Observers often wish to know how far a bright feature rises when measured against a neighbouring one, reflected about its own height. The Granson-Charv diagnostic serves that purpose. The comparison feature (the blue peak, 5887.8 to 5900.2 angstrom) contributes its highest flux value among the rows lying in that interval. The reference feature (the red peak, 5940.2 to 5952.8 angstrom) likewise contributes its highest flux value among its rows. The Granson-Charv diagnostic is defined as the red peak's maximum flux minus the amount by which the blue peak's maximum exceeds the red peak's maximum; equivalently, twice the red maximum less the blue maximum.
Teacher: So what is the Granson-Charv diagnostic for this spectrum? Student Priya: 21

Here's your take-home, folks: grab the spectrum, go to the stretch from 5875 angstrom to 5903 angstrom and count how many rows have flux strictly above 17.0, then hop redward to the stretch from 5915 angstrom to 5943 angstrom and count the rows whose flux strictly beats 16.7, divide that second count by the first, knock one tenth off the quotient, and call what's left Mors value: 2.2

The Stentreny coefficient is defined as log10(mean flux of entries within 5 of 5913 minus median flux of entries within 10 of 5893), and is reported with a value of 0.45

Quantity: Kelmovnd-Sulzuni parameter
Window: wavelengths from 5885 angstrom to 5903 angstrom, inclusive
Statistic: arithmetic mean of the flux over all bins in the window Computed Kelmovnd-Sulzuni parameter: 14.3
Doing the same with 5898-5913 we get 16.4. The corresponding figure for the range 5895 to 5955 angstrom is 16.7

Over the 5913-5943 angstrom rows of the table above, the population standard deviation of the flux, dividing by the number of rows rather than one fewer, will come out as 0.64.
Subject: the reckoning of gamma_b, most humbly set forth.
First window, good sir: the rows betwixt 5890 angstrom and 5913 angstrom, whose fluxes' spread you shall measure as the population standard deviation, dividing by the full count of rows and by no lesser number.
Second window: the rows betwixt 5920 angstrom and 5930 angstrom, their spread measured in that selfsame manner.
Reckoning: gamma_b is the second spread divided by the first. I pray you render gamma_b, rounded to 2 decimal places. 0.38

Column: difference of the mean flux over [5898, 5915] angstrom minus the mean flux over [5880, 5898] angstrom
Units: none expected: 1.7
